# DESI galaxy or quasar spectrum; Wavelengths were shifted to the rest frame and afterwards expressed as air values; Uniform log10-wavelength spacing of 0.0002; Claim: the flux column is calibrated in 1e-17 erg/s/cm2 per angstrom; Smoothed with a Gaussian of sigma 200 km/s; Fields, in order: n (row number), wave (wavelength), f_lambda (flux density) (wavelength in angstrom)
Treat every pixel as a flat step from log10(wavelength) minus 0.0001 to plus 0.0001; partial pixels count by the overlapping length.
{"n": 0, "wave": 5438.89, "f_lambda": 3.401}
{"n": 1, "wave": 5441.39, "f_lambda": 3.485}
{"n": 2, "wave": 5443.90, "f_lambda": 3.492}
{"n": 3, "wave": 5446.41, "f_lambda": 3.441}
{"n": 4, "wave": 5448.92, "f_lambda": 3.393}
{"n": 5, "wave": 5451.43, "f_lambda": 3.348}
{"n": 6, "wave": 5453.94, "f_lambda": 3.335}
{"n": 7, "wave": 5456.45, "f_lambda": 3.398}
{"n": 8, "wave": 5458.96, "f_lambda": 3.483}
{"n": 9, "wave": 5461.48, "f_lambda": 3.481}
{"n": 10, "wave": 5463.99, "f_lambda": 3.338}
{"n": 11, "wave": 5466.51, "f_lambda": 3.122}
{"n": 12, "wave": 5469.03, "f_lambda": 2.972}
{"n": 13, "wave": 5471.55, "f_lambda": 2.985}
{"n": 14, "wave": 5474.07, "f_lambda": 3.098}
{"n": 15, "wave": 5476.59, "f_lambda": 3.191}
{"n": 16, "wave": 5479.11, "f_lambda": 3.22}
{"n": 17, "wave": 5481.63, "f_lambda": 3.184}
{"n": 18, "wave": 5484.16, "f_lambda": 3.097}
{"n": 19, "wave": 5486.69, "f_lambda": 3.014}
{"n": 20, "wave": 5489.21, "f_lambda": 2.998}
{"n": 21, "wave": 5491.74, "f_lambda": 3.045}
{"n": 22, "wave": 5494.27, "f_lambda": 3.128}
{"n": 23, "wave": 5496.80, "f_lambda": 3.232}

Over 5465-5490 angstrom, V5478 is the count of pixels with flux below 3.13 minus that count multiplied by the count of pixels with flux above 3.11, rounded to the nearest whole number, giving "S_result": -21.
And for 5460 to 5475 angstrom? -8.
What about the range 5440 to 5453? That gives 0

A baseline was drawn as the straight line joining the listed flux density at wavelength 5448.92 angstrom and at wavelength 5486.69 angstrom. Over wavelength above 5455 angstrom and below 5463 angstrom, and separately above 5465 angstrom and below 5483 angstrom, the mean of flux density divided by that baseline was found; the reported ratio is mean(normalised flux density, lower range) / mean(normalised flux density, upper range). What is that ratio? 1.06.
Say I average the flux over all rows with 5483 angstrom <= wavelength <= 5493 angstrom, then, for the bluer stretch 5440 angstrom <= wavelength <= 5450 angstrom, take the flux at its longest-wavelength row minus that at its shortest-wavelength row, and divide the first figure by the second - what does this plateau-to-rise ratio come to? -33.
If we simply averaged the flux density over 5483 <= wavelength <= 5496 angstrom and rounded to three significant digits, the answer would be 3.06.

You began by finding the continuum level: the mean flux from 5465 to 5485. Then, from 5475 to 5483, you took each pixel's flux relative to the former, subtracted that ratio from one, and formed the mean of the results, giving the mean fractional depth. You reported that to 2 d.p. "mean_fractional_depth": -0.03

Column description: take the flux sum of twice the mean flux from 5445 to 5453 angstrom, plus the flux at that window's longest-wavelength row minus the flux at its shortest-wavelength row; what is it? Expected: 6.69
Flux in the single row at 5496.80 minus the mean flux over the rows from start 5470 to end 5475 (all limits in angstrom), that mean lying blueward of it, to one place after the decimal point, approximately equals 0.2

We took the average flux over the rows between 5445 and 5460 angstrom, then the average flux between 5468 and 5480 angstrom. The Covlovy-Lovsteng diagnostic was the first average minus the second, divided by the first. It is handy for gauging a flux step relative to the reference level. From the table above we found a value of 0.09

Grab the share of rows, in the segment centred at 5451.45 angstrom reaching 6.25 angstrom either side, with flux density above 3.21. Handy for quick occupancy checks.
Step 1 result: 1.0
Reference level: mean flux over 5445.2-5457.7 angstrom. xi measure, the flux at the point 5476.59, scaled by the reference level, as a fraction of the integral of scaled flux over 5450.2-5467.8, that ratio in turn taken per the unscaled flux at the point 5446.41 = 0.0157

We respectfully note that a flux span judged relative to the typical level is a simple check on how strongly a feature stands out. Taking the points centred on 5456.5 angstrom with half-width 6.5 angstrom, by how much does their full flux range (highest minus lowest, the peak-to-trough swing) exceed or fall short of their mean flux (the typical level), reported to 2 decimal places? -3.26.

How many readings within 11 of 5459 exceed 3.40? 2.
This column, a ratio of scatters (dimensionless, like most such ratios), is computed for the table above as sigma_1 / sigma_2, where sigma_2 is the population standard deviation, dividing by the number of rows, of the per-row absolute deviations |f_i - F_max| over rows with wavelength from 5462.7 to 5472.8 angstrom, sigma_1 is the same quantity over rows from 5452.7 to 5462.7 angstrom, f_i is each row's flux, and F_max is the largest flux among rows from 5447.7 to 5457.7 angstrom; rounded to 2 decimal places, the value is 0.23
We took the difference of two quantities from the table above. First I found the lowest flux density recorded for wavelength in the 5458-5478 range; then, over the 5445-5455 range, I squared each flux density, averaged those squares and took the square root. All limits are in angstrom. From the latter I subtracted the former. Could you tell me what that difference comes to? 0.408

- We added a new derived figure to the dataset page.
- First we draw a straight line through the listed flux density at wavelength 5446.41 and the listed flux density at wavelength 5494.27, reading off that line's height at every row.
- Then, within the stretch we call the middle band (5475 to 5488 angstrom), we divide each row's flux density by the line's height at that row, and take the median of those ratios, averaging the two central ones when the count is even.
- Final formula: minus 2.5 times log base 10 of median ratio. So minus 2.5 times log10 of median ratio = 0.018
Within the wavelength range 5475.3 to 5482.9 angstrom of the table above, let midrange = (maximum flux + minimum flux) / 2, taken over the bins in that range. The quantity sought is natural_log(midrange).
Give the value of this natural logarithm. 1.16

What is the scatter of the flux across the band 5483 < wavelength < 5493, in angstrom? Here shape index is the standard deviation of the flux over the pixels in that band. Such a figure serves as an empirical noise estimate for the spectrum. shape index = 0.04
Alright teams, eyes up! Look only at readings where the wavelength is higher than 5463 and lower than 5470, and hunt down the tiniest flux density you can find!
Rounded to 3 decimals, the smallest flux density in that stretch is 2.972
